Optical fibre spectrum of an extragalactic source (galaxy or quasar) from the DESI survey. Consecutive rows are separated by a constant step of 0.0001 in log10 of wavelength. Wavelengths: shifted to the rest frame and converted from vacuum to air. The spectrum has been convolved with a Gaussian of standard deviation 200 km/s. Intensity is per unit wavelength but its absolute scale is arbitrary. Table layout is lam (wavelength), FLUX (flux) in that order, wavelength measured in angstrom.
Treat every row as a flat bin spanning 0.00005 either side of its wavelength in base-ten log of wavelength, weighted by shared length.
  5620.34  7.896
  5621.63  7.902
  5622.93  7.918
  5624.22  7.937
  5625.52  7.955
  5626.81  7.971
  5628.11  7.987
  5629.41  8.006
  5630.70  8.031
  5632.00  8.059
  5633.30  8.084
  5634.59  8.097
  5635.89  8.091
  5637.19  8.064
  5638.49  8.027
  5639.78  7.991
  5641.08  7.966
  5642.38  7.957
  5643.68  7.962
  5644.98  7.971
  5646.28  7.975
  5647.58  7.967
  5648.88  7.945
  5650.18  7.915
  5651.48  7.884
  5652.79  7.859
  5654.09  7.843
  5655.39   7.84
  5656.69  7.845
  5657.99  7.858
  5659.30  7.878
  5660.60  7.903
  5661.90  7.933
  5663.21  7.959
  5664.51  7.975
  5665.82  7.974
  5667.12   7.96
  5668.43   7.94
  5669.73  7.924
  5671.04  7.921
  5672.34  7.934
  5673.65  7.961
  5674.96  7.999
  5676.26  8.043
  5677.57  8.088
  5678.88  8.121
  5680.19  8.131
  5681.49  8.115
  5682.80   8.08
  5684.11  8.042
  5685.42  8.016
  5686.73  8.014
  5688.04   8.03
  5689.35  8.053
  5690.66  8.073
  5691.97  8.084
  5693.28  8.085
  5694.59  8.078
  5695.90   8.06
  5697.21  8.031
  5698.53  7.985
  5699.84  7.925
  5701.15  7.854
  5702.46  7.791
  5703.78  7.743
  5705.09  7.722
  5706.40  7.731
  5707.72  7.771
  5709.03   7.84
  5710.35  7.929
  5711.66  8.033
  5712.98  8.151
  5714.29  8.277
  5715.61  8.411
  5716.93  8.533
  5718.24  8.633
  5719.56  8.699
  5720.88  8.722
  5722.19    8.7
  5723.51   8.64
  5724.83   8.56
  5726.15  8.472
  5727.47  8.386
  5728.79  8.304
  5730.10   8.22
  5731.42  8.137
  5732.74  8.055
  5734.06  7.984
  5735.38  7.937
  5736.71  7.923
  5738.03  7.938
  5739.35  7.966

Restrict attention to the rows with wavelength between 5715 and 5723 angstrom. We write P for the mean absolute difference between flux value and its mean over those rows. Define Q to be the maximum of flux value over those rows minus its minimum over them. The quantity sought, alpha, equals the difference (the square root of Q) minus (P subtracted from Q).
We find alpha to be 0.34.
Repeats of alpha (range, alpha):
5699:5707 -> 0.31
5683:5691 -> 0.20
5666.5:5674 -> 0.17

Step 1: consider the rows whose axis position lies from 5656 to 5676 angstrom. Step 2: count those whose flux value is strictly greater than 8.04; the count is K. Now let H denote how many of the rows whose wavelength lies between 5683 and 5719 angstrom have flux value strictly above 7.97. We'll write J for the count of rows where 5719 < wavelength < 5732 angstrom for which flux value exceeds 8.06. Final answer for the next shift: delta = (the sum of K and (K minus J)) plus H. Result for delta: 8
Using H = 18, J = 10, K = 0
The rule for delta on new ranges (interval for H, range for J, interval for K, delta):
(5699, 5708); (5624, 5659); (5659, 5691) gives 14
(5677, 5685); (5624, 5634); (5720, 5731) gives 21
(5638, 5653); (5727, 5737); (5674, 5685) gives 14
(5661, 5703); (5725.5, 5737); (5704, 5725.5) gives 36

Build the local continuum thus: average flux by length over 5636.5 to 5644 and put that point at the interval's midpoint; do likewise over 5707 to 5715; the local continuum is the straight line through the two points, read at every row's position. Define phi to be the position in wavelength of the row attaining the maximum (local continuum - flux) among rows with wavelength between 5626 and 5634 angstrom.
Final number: 5626.81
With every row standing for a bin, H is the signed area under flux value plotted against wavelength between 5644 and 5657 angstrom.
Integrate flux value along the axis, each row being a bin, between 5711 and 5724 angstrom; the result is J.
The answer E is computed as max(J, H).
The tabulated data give 110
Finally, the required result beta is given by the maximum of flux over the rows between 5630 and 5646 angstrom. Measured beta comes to 8.097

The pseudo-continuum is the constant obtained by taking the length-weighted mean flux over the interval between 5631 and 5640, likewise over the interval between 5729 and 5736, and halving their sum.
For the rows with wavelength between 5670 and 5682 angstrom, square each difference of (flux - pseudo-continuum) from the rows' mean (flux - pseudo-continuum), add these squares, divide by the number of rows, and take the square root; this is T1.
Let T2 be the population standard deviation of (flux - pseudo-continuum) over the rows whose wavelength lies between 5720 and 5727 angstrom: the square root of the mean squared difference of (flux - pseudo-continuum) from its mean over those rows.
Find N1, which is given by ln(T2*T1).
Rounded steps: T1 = 0.08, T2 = 0.09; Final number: -4.9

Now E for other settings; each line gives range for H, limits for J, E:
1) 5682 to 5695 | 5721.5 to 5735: 113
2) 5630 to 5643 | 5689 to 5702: 105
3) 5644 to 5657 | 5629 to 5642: 105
